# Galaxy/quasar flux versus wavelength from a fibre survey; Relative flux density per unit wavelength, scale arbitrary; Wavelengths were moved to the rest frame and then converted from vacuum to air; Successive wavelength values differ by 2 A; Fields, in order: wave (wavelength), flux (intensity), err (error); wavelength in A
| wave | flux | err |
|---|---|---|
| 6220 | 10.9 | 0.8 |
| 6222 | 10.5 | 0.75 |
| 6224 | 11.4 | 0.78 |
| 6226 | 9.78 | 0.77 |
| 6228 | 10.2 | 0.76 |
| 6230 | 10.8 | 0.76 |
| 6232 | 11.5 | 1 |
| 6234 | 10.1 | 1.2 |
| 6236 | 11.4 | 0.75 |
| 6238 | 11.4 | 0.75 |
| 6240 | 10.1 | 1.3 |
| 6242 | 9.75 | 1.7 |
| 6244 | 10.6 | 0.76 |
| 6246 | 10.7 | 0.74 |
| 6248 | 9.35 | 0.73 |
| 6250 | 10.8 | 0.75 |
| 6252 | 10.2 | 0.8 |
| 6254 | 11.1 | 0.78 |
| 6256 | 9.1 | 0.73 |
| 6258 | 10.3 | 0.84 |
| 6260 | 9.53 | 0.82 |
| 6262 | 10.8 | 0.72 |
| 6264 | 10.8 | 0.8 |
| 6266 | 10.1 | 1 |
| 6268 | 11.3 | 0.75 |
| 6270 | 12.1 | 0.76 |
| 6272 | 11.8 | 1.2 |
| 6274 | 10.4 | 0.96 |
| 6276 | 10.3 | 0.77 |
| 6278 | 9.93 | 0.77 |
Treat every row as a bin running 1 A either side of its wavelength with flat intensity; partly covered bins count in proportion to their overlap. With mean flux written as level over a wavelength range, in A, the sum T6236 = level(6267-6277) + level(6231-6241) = 22.1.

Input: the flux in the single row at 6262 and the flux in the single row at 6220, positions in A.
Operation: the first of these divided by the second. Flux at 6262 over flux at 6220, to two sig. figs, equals 0.99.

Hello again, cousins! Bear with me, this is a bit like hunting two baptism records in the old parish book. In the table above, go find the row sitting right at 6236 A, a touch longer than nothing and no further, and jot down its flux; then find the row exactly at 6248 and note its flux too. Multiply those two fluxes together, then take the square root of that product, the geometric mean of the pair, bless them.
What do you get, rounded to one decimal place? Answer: 10.3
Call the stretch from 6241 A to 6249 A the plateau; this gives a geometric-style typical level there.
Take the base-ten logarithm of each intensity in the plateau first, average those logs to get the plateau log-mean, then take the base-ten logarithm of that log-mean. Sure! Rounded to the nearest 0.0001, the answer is 0.0016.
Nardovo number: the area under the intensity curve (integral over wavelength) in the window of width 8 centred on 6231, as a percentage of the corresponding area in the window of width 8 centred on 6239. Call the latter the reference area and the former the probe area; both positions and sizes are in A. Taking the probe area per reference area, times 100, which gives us 100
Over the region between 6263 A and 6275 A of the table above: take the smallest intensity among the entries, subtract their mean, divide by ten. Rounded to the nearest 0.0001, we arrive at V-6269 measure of -0.0983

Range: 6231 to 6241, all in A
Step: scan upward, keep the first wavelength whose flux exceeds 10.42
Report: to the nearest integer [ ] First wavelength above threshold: 6232 A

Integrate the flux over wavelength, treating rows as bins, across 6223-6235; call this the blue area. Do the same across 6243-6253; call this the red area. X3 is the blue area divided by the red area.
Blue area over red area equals 1.2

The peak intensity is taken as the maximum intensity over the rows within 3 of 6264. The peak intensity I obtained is 10.8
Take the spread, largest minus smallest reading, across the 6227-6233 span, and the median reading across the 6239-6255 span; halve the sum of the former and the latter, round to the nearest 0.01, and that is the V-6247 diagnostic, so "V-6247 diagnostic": 5.85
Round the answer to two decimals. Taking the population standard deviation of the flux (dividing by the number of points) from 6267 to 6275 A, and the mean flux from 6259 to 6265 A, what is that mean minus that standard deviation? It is 9.73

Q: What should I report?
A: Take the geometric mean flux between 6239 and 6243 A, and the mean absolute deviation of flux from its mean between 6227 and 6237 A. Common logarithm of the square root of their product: 0.356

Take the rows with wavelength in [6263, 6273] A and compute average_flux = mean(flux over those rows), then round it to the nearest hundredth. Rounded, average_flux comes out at 11.22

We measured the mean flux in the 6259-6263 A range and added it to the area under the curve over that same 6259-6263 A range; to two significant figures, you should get 51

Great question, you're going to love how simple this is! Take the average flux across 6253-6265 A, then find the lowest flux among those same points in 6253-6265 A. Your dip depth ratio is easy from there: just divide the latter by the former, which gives 0.886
